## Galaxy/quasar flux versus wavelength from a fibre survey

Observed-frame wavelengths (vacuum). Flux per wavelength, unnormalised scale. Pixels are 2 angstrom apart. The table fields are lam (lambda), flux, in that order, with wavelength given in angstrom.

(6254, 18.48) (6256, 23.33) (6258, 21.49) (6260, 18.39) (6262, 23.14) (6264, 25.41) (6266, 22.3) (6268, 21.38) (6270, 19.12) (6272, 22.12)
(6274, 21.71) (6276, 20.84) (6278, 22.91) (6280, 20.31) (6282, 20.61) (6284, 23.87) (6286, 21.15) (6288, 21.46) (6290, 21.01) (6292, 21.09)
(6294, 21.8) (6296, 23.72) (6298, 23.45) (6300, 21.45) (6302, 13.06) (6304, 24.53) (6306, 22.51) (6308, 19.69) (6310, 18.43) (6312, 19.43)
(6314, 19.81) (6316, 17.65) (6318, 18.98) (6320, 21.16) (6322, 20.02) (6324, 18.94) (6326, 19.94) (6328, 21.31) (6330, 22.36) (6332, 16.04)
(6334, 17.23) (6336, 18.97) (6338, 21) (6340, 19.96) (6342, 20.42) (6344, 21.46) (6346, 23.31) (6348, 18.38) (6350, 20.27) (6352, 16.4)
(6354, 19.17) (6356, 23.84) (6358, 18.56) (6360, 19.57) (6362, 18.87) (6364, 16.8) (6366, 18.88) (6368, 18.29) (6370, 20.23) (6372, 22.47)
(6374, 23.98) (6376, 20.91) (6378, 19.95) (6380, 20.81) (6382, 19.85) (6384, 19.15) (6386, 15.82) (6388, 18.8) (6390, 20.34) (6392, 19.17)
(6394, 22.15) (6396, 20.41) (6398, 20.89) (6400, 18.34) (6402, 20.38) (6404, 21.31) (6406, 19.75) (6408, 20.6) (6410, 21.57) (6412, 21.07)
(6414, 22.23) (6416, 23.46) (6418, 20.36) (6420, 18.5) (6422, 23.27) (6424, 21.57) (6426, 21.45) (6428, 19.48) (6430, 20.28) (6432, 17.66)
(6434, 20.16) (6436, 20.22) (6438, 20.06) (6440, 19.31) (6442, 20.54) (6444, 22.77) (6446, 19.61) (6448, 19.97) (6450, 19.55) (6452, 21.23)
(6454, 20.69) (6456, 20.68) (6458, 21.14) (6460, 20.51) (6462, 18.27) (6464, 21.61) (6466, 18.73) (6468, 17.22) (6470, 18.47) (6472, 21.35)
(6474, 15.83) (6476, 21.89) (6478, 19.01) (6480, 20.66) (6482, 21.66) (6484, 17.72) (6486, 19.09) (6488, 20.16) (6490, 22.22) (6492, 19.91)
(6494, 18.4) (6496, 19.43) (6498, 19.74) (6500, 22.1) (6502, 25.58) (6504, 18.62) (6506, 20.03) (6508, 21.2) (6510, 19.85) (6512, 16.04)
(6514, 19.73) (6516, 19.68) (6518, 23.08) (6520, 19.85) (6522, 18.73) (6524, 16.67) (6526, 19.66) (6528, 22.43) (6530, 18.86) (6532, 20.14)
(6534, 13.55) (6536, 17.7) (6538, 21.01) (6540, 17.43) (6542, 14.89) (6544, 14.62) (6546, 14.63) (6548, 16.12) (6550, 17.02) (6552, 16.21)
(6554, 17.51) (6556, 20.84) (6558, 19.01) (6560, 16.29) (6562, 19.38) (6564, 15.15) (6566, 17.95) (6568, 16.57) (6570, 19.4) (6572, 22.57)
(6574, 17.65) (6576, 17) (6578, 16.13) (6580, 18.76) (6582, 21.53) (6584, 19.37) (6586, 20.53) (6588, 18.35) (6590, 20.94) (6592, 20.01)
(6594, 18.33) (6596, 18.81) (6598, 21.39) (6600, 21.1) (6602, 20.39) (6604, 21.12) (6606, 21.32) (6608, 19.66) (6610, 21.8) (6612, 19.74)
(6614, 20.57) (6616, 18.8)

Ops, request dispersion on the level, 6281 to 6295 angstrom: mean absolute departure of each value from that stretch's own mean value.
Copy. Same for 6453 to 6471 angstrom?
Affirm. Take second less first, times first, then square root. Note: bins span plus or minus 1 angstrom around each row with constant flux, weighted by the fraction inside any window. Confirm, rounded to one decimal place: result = 0.7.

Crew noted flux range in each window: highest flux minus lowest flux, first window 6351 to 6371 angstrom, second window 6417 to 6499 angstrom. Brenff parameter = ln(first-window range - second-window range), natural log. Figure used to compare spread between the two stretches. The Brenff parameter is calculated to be -34.0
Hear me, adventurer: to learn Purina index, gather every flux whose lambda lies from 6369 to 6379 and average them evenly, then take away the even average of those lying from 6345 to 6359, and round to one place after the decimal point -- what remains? 1.5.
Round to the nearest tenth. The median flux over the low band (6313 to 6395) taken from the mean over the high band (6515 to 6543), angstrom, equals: -1.0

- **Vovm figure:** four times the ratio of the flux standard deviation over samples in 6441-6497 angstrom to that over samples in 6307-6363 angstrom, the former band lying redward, 3.54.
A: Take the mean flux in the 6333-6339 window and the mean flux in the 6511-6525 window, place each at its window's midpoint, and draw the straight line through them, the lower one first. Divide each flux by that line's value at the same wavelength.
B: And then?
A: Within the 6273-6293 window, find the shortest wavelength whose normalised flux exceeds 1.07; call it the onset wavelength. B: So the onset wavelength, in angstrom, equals 6274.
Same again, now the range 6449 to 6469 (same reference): 6452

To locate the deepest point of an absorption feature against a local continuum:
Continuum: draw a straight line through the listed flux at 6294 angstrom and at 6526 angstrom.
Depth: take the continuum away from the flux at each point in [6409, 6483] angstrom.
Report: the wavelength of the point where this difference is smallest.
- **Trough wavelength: 6474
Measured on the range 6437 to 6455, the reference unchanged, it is 6440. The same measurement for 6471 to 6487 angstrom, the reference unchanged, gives 6474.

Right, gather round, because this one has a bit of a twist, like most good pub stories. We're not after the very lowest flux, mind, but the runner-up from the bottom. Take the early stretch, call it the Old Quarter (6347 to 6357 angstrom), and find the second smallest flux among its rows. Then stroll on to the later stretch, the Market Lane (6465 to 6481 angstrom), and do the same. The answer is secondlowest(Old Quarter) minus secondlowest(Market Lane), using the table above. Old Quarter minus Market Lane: 1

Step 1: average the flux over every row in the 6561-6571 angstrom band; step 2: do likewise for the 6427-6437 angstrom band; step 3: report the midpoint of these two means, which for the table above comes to 18.6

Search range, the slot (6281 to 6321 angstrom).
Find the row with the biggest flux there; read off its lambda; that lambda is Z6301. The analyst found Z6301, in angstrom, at 6304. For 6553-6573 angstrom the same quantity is 6572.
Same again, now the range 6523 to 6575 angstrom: 6572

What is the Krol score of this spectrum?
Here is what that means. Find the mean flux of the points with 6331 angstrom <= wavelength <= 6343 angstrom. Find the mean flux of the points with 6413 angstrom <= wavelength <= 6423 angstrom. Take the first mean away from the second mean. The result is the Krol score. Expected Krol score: 3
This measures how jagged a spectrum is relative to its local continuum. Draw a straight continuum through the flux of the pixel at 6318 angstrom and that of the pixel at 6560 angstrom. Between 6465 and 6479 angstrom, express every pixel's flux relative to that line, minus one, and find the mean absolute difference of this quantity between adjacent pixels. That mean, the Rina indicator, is 0.194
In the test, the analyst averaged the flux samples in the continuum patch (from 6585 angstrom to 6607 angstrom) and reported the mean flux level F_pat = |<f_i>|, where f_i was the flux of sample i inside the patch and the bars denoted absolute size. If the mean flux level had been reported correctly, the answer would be 20.2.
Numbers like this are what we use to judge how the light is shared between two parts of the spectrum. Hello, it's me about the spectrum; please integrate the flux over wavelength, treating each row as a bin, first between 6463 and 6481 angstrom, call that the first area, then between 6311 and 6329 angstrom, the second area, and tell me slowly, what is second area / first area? 1.01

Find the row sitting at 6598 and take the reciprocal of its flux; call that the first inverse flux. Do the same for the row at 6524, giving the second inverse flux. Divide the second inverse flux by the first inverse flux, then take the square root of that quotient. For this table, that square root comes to 1.13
